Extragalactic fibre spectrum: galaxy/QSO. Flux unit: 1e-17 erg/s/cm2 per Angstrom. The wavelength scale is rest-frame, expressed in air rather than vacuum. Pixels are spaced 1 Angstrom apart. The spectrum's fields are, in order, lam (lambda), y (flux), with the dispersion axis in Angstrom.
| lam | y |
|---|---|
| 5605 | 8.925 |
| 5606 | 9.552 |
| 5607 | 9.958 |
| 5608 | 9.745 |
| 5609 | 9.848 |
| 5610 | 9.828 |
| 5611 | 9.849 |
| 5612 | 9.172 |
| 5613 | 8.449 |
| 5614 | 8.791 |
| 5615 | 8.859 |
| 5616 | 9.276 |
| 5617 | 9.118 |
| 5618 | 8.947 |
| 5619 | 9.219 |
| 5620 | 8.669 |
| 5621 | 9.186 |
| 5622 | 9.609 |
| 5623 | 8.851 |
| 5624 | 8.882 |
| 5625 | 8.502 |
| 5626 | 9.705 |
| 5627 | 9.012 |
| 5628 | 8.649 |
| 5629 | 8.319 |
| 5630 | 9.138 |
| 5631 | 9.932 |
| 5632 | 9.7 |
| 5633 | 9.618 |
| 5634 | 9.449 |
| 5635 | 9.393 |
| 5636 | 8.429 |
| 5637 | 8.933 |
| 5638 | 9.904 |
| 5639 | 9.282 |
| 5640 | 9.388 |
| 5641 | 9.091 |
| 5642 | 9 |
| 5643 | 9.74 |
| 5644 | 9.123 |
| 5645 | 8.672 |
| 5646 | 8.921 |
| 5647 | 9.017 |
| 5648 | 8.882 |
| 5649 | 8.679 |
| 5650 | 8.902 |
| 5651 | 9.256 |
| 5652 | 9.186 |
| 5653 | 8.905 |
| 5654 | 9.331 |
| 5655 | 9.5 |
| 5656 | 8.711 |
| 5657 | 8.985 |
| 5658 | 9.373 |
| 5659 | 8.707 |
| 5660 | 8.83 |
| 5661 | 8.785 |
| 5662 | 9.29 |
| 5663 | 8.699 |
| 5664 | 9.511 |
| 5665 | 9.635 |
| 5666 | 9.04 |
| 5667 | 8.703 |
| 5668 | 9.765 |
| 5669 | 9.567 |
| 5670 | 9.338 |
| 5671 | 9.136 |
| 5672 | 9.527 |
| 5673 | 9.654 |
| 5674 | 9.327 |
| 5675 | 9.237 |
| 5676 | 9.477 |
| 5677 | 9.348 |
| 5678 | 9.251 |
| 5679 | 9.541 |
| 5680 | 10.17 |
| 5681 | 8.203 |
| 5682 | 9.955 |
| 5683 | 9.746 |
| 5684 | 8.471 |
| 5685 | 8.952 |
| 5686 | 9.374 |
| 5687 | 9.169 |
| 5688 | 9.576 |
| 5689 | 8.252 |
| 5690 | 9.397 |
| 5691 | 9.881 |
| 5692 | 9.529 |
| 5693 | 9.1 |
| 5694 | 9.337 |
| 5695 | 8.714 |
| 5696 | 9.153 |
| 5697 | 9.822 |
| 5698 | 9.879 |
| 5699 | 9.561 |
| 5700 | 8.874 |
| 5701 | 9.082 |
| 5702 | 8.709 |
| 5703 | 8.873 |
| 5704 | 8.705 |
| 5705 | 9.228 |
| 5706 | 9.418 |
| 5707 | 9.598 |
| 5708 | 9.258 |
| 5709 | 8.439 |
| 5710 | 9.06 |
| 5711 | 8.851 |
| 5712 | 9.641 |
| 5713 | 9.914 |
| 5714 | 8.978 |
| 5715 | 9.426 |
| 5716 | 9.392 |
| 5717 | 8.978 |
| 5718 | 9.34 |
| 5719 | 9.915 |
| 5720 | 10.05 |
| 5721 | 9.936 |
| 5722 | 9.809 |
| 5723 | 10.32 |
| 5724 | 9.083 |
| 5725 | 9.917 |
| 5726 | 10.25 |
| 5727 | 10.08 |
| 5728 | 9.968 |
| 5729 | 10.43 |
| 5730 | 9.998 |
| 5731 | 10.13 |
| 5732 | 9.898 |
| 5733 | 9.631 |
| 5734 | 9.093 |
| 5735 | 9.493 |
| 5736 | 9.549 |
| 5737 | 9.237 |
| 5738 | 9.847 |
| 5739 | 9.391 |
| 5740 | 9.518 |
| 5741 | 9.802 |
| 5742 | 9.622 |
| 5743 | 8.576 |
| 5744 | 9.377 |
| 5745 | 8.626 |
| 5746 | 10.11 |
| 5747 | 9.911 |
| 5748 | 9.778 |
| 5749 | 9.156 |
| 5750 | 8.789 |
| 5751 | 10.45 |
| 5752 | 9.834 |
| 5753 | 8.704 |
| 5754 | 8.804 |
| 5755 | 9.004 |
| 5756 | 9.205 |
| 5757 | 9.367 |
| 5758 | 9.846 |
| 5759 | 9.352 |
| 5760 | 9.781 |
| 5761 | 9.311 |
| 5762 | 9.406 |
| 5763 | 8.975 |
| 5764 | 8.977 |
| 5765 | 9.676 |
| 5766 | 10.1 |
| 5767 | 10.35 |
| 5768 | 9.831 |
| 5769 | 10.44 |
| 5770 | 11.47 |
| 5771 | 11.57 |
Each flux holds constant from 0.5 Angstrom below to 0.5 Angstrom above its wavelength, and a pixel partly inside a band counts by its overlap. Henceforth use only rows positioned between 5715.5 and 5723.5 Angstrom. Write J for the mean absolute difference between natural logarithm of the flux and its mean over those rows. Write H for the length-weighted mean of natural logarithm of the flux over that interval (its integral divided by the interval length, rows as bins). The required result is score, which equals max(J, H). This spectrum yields 2.27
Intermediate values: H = 2.27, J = 0.038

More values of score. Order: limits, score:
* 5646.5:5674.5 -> 2.21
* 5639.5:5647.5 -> 2.21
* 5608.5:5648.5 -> 2.21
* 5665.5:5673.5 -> 2.23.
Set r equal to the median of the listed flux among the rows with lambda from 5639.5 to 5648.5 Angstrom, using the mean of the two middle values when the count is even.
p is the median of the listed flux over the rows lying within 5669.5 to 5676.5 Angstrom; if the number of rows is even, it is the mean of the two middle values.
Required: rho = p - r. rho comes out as 0.3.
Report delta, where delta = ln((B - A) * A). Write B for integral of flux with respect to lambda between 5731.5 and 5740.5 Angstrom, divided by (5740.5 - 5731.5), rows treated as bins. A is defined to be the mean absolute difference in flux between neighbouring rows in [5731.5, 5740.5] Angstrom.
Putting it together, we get 1.2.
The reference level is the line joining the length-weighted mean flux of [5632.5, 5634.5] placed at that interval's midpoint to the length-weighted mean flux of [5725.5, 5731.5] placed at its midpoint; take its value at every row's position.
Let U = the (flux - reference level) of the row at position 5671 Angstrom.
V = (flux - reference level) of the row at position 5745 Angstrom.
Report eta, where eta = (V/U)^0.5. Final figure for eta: 1.6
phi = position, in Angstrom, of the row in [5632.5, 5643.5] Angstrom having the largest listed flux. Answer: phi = 5638 Angstrom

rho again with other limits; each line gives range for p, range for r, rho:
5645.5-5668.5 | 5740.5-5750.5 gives -0.5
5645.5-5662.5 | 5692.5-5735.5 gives -0.5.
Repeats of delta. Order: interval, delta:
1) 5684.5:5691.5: 1.7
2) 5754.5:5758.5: 0.9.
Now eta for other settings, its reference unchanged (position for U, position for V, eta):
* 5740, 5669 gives 0.5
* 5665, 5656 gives 3.1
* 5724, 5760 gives 0.7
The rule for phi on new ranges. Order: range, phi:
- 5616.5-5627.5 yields 5626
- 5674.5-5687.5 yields 5680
